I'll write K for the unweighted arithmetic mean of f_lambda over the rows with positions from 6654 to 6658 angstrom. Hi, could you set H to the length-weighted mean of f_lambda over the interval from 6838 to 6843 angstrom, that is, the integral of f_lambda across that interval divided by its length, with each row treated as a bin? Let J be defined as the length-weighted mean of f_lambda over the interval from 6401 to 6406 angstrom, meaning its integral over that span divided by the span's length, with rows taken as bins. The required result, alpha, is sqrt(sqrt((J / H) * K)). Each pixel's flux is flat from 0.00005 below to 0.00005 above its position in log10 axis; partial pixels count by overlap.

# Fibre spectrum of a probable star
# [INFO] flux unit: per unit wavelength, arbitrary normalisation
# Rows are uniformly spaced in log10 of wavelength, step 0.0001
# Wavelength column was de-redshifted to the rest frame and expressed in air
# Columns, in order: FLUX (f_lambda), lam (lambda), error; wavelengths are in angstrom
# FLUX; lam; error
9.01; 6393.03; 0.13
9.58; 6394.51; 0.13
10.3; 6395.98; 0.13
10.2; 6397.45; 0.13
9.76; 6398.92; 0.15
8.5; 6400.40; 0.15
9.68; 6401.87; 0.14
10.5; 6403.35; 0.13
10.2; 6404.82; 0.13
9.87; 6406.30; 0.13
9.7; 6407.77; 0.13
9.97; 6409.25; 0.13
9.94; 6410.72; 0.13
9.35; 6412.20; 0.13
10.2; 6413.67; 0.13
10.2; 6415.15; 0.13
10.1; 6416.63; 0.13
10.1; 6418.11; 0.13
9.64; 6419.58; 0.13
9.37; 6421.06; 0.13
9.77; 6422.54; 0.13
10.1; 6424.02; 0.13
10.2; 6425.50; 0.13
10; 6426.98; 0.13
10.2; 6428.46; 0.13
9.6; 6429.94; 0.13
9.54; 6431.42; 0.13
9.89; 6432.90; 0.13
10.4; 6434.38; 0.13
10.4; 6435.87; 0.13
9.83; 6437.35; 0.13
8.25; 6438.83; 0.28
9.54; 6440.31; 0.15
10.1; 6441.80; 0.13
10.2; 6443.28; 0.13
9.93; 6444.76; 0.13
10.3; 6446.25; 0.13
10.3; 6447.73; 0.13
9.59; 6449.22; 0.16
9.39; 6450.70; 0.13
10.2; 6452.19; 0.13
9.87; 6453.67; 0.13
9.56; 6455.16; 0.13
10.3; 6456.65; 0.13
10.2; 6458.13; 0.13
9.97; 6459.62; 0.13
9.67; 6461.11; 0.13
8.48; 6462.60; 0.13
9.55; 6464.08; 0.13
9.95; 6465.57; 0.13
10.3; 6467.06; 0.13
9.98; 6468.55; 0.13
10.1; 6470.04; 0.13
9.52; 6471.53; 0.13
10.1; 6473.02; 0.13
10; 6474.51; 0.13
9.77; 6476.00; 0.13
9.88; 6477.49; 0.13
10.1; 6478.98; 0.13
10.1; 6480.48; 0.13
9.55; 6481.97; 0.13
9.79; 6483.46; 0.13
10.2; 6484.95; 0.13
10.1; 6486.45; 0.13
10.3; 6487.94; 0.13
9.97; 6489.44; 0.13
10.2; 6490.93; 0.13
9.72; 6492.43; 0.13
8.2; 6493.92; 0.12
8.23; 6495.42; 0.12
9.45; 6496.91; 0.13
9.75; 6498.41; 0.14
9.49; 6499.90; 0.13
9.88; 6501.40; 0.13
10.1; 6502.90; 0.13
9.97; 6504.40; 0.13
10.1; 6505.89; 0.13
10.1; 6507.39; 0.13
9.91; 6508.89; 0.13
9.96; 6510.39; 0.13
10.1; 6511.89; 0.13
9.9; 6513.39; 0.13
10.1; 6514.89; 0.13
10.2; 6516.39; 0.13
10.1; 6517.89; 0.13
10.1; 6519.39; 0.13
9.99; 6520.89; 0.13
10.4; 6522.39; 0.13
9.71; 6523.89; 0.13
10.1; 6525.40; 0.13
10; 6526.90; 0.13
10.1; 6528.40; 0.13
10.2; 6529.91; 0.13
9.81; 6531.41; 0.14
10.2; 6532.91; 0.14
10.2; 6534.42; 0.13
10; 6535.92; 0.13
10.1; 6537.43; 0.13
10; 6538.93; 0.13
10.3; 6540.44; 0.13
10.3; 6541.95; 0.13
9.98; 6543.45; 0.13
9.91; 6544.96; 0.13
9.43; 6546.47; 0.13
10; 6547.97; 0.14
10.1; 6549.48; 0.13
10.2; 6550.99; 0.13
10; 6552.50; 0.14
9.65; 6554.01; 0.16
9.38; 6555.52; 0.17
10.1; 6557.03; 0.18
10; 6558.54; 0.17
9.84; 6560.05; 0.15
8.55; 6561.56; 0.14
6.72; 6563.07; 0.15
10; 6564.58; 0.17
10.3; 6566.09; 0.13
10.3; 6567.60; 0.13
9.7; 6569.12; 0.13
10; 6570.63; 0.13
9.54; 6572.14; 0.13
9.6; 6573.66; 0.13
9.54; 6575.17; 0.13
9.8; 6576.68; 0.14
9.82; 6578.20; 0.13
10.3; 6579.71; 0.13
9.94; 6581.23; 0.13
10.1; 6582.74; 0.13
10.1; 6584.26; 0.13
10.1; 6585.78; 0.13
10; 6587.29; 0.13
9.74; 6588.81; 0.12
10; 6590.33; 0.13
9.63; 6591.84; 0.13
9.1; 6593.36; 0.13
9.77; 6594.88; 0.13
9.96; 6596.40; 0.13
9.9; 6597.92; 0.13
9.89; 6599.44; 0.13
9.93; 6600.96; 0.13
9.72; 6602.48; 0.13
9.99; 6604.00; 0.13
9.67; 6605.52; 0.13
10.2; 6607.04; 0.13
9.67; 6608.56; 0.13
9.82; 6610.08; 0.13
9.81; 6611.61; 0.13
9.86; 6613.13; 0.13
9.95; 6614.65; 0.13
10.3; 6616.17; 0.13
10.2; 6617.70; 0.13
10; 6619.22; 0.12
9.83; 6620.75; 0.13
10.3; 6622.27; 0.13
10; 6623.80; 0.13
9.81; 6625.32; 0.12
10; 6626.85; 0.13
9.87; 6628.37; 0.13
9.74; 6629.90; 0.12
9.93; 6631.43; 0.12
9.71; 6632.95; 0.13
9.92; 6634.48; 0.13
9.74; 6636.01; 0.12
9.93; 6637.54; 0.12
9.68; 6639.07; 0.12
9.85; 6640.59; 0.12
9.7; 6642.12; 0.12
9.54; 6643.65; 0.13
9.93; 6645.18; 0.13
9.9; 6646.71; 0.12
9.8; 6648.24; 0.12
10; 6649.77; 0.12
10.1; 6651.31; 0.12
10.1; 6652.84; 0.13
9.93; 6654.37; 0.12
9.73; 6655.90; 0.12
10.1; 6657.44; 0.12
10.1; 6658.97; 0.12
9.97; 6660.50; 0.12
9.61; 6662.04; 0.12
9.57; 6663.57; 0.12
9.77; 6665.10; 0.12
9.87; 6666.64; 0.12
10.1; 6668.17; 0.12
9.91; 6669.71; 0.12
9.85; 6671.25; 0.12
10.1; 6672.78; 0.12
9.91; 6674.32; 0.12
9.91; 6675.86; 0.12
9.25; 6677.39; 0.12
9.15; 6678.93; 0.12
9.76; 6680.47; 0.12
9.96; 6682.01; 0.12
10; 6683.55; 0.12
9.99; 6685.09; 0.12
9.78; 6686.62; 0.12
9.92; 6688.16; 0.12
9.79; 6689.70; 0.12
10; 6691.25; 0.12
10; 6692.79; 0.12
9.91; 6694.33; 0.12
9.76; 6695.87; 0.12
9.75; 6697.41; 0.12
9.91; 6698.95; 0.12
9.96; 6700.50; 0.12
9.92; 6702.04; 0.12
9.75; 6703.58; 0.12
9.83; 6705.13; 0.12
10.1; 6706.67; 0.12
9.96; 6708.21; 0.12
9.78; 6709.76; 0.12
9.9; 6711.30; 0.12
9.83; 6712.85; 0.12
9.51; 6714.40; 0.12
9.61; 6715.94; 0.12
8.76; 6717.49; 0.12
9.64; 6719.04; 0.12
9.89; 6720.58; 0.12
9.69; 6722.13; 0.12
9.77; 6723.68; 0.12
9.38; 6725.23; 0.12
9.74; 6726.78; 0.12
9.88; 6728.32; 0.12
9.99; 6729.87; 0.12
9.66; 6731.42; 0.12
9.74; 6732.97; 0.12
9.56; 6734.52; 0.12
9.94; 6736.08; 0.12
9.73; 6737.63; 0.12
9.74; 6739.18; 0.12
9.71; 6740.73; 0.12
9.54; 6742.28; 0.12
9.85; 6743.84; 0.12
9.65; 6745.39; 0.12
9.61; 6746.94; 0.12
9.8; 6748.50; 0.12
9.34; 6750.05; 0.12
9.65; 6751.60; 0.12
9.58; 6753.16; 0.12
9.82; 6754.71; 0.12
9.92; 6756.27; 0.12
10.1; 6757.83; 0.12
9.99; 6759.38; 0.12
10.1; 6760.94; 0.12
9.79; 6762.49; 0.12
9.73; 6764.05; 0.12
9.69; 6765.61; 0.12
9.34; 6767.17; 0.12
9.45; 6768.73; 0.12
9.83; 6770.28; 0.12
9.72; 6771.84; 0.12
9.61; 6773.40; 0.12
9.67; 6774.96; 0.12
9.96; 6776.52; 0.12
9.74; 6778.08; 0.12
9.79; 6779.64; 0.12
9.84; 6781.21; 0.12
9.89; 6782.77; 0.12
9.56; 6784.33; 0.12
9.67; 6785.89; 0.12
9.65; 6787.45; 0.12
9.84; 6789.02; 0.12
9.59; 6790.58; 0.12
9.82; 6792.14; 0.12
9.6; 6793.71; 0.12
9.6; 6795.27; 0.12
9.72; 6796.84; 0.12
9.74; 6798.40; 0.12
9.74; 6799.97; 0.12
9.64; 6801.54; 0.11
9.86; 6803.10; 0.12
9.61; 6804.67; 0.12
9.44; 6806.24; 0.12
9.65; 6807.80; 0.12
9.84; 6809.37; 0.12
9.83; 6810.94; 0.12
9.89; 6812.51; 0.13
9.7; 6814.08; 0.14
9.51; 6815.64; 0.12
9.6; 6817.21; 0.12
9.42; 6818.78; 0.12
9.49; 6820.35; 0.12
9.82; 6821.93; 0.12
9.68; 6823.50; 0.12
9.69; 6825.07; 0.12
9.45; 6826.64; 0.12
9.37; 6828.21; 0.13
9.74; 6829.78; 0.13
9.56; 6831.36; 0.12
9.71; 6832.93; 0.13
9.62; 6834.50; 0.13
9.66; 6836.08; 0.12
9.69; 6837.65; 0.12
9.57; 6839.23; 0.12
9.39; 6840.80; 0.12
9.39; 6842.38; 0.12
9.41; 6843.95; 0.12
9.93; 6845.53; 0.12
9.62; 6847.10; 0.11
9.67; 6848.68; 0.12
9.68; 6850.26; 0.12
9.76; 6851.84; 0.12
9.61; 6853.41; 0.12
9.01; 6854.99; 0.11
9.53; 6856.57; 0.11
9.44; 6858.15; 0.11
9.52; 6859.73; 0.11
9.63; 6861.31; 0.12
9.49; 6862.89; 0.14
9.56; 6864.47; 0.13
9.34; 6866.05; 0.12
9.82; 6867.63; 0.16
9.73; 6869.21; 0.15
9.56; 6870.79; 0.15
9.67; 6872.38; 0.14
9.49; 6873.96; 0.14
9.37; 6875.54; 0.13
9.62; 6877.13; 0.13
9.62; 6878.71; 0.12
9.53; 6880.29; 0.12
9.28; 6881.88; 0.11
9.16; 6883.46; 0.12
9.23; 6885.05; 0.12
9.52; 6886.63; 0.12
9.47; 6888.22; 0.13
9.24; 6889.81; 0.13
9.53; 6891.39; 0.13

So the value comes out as 1.802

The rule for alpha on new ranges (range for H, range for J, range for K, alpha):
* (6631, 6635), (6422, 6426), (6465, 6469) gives 1.789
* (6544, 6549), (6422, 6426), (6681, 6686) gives 1.787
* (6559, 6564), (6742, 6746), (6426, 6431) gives 1.833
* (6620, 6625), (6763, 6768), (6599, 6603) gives 1.751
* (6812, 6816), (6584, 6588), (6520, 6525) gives 1.795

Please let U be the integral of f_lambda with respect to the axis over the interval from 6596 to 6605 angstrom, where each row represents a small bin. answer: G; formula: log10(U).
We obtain 1.95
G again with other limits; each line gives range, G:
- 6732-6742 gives 1.99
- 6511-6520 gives 1.96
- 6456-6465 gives 1.94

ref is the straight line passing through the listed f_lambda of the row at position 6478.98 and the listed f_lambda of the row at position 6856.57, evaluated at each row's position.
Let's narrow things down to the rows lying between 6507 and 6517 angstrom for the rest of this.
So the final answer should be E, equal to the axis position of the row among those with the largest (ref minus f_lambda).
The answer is 6513.39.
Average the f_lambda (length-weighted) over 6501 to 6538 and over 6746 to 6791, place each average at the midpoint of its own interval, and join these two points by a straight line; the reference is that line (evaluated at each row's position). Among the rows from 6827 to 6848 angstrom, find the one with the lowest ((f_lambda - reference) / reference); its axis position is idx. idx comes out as 6828.21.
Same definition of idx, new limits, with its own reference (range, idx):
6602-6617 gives 6605.52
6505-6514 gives 6513.39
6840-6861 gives 6854.99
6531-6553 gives 6546.47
